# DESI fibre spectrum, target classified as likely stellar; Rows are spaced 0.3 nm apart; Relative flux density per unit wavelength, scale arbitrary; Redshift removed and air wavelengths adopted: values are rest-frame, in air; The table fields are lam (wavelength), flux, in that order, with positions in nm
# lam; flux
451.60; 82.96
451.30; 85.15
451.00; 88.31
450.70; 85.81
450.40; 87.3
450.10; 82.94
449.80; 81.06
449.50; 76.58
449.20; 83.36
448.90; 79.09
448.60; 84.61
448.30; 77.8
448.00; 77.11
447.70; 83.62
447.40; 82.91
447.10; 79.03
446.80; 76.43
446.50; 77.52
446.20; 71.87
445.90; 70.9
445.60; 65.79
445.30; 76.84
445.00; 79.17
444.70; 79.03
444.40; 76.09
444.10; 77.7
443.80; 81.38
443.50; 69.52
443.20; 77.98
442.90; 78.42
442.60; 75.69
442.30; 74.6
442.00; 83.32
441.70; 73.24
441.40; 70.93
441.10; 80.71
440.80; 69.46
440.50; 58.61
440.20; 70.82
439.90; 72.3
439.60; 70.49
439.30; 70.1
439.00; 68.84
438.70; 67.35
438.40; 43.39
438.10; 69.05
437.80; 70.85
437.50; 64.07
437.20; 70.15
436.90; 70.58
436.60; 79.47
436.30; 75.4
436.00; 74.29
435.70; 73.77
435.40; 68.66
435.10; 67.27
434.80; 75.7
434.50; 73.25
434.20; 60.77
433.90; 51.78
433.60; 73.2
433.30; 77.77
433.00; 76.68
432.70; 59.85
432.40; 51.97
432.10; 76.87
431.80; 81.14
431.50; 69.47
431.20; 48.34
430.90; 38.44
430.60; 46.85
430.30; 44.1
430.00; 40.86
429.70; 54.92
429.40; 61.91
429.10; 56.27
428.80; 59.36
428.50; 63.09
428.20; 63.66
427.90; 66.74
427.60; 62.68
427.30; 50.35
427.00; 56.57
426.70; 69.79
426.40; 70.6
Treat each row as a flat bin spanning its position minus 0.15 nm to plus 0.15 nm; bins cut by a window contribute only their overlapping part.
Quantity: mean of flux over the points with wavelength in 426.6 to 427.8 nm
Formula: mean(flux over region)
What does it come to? 60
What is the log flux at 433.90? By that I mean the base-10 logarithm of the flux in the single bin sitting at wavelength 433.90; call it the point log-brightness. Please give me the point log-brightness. 1.71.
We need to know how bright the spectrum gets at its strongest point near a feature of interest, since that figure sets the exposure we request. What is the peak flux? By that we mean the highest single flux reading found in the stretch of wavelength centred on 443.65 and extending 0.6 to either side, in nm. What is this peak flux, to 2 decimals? 81.38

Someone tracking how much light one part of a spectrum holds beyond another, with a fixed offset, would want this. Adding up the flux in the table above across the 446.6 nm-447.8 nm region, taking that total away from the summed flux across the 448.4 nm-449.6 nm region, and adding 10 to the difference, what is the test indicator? 12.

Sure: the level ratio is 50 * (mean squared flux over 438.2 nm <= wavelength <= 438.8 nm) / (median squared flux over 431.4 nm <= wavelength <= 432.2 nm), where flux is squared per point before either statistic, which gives 27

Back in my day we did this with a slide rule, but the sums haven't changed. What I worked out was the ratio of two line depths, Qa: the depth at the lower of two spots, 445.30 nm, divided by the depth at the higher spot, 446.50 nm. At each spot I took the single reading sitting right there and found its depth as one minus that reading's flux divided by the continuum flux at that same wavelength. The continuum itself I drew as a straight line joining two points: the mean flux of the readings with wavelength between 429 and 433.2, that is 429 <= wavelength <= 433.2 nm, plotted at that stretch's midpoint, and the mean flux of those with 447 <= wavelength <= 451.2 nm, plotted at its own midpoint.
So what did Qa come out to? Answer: 0.2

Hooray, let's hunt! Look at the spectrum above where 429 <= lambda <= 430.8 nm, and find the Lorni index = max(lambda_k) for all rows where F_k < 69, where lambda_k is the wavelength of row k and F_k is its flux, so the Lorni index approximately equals 430.60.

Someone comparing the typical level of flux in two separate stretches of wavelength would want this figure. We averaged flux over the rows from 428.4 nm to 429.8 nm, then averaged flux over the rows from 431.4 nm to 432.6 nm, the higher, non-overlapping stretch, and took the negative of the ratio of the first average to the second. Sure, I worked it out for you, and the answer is -0.85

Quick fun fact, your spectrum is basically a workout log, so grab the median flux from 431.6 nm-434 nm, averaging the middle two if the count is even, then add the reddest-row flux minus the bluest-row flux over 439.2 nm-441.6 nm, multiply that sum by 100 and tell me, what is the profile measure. 7577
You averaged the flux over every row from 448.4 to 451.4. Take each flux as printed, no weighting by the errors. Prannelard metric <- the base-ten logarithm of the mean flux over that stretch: 1.92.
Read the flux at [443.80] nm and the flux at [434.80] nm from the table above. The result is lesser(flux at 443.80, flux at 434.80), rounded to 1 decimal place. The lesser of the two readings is 75.7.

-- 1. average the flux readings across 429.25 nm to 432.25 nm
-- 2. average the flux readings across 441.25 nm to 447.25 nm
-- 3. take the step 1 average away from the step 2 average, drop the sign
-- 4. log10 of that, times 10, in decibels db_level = 12.9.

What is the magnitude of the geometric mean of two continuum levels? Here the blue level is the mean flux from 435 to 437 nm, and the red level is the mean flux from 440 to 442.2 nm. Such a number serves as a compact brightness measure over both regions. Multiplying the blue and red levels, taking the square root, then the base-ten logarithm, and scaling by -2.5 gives -4.65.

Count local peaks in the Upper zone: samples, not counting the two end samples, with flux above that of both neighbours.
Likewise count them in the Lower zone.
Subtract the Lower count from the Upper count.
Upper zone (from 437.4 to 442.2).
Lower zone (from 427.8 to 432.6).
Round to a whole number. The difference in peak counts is 0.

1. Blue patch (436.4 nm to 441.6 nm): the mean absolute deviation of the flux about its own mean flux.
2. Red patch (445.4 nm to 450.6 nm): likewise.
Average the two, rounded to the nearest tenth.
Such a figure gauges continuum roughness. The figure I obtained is 4.5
